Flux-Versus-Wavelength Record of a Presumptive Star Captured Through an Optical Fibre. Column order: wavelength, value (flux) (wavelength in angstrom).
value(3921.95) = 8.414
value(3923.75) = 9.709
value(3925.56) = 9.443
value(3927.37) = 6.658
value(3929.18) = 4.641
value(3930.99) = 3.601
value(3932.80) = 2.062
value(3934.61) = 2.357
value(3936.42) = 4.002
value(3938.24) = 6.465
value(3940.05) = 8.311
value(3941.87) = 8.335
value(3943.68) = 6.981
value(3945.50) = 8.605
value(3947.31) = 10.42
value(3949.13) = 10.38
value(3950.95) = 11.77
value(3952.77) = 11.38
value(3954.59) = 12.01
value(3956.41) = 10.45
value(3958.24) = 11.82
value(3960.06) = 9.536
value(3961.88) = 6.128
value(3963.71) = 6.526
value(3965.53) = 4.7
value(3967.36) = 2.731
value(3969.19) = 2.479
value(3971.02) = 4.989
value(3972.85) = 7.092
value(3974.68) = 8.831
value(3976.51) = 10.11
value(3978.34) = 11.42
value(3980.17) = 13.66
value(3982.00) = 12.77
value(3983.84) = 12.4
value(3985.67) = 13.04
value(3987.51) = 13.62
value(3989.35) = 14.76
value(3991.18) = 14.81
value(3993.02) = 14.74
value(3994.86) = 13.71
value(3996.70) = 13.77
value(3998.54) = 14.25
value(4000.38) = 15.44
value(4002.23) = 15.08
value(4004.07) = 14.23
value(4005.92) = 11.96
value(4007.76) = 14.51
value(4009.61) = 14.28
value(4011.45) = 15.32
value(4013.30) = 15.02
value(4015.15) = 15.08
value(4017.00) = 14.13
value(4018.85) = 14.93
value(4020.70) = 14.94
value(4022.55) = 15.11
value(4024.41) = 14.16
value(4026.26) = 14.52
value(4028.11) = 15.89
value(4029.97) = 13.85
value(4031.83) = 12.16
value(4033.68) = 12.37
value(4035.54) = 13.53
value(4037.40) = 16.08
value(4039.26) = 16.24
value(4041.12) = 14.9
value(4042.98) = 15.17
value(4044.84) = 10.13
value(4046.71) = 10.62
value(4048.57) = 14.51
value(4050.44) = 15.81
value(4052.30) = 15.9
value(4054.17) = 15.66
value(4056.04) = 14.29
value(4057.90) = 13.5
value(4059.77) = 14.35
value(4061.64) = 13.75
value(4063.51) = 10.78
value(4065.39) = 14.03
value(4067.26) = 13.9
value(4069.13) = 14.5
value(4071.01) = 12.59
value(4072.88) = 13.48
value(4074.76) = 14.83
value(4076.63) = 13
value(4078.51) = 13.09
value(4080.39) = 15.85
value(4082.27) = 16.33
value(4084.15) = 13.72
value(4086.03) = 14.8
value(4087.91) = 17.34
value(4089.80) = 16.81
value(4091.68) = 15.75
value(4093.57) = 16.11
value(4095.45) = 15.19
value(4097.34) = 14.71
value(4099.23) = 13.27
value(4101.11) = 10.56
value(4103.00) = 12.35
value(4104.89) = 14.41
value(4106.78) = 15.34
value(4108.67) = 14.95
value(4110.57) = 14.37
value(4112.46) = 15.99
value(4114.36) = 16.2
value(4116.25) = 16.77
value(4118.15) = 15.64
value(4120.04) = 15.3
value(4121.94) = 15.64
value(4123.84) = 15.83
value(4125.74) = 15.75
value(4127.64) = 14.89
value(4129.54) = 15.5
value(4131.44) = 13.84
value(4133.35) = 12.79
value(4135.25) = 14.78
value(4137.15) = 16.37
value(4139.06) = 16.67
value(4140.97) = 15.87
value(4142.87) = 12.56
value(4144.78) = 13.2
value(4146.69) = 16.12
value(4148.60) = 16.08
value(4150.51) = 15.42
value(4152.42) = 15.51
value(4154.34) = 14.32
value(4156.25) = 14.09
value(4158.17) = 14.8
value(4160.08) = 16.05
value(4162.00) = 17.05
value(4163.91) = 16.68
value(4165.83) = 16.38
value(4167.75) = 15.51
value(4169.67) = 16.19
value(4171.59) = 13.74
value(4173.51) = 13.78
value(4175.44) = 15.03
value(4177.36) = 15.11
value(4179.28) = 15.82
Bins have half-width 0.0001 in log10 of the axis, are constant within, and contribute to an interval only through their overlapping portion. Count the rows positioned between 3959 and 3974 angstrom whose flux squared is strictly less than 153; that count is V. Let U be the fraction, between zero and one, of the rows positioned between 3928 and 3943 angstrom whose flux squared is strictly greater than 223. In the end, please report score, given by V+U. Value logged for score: 8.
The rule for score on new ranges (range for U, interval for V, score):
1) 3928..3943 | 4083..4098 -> 0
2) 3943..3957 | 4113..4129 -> 0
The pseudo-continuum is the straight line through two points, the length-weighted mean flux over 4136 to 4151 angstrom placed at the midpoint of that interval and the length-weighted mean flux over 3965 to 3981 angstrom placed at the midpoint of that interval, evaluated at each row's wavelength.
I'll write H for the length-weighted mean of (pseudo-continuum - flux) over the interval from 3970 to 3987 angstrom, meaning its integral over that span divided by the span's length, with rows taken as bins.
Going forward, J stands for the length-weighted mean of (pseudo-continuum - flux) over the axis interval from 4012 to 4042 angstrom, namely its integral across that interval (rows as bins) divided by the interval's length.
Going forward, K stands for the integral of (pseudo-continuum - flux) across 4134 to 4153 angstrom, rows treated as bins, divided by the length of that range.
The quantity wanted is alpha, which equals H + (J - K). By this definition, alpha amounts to -8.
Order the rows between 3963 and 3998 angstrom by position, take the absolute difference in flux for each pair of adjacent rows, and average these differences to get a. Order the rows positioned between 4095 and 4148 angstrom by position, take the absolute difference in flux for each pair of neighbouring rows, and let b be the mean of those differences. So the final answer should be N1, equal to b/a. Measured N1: 1.0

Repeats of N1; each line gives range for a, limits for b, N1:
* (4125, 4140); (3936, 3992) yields 1.1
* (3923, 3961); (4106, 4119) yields 0.6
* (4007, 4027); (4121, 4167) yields 1.9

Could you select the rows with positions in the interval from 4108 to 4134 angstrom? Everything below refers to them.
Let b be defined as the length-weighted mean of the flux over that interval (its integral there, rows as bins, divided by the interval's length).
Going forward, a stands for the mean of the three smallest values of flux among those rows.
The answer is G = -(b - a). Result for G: -1.61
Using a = 13.7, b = 15.3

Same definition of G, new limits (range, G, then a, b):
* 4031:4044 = -1.66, 12.7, 14.3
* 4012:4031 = -0.71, 14.0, 14.8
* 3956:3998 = -6.92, 3.3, 10.2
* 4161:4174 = -1.34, 14.3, 15.7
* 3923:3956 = -4.98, 2.7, 7.7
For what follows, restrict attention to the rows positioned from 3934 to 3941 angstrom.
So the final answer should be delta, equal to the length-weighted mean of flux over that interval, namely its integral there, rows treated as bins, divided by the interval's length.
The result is 5.4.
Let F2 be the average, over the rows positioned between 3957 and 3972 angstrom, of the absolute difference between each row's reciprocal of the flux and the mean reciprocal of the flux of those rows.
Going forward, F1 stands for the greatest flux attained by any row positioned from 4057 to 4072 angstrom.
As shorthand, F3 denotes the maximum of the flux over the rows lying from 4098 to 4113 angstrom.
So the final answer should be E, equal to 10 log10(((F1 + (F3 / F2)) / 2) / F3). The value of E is 7.9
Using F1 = 14.5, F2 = 0.087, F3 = 15.99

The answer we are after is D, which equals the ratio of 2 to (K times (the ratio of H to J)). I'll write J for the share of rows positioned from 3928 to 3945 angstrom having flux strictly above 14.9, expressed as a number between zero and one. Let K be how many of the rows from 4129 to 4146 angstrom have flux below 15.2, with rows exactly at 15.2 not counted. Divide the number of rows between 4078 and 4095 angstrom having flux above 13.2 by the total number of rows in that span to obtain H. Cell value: 0.00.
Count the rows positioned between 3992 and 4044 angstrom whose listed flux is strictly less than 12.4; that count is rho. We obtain 3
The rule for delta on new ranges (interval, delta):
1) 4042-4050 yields 12.8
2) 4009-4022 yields 14.8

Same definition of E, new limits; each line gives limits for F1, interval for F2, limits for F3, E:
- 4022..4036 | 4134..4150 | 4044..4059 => 19.3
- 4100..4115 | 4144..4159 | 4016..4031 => 21.2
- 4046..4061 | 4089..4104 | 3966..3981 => 17.3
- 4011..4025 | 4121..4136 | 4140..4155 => 21.1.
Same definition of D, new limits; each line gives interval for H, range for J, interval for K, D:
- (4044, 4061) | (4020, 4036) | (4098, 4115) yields 0.14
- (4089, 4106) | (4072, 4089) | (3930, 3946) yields 0.10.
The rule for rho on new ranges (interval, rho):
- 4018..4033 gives 1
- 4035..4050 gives 2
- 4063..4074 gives 1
